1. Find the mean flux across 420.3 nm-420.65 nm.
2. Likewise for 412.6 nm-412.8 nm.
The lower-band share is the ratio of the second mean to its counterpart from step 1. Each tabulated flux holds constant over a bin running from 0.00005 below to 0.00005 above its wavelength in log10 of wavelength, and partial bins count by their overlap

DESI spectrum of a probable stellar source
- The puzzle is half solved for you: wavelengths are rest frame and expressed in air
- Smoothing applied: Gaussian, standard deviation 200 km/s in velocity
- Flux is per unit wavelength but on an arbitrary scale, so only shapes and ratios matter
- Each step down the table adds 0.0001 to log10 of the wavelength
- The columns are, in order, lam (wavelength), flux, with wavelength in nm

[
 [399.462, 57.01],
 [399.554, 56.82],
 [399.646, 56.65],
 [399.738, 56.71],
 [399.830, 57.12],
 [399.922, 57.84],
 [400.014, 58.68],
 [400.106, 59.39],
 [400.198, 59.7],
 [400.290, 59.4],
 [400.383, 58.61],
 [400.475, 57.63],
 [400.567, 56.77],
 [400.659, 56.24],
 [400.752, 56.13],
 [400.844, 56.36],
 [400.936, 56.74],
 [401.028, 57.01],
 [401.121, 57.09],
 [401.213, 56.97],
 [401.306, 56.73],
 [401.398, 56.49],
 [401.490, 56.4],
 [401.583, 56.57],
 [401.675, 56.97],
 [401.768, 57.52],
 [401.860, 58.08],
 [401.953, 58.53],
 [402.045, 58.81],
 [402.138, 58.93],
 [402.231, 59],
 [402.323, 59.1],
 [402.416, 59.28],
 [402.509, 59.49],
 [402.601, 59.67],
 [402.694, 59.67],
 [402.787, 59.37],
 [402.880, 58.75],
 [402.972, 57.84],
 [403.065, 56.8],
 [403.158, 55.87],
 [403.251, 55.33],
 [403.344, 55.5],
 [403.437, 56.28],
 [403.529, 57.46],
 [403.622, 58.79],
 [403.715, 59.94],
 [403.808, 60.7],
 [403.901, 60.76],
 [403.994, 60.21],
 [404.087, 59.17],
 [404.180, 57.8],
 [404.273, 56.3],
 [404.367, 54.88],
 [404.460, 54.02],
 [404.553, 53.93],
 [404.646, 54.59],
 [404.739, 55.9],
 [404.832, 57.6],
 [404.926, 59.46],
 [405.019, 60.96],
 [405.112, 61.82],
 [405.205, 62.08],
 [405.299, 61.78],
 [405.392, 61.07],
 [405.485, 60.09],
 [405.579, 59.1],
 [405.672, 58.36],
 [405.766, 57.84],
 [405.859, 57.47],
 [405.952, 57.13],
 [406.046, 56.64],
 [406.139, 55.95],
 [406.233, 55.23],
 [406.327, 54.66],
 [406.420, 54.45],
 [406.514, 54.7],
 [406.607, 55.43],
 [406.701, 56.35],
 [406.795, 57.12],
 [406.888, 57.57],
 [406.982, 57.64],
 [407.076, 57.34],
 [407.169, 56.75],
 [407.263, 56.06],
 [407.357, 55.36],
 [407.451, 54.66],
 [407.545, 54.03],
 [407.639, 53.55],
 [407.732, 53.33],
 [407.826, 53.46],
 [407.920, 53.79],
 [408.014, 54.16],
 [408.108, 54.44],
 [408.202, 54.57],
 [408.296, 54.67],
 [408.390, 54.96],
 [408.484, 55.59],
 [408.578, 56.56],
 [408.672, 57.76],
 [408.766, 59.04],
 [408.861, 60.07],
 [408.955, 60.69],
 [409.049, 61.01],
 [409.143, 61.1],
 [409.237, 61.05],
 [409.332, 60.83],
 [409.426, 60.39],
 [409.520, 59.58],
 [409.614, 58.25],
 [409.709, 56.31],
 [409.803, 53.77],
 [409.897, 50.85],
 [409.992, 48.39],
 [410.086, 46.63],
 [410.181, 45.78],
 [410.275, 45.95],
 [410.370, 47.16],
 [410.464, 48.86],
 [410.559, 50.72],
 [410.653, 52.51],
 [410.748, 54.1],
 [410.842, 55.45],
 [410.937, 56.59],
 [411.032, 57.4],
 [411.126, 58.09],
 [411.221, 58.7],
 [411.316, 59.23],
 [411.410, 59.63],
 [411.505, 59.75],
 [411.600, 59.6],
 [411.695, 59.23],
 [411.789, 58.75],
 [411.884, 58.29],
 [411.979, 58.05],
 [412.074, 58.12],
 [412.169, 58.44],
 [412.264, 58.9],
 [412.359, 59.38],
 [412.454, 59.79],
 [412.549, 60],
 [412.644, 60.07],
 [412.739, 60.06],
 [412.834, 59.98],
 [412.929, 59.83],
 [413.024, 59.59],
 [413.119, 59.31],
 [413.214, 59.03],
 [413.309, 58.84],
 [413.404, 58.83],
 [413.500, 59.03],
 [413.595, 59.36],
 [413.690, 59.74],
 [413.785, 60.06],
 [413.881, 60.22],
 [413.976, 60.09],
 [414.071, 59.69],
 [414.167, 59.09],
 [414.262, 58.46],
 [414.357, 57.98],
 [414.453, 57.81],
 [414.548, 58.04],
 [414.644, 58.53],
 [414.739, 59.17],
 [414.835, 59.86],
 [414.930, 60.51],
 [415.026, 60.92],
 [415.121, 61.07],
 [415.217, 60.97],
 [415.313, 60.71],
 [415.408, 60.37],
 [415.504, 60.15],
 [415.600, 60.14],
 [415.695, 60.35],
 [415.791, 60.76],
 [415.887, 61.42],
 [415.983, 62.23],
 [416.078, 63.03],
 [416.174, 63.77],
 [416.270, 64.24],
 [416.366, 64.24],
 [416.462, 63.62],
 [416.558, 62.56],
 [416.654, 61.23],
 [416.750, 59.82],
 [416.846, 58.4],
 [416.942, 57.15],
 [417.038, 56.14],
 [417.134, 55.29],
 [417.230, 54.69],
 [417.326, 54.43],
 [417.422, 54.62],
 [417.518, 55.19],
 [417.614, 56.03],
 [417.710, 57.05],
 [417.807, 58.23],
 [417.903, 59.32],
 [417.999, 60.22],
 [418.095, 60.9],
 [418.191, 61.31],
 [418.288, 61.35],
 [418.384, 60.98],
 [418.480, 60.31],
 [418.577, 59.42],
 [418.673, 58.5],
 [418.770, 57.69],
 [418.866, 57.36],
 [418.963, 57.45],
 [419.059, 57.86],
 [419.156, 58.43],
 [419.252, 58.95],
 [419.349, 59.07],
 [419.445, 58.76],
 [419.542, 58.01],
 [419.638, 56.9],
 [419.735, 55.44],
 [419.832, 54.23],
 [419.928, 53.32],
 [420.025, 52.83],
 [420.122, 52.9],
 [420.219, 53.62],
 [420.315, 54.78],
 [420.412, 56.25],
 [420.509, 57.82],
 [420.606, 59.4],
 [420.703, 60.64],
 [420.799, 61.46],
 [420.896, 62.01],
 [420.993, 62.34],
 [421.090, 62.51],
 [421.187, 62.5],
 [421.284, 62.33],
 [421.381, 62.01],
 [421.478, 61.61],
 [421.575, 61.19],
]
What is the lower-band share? 1.05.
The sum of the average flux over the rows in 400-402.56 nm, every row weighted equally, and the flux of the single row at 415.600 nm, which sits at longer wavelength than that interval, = 118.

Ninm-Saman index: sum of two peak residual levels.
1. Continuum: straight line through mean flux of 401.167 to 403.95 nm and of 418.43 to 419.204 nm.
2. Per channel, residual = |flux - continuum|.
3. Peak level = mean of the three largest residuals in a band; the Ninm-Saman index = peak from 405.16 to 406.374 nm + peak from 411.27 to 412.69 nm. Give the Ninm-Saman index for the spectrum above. 5.4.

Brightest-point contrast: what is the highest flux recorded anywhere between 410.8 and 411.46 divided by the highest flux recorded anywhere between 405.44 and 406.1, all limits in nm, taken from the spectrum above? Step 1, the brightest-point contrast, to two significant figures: 0.99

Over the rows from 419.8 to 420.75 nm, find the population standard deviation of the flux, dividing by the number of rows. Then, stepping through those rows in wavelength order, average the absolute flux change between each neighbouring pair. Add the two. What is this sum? 3.7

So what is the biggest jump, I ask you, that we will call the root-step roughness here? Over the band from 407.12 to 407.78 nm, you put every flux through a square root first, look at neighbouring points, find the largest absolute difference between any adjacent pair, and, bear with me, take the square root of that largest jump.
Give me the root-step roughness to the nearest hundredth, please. 0.22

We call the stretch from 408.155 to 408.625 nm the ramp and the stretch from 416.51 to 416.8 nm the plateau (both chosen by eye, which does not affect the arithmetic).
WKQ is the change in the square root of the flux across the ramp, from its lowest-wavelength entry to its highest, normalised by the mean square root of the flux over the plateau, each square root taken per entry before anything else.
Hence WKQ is 0.017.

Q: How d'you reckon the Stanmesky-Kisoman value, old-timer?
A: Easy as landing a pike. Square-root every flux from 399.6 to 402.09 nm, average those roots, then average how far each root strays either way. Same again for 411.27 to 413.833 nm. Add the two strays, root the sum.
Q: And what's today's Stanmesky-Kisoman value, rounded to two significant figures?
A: 0.30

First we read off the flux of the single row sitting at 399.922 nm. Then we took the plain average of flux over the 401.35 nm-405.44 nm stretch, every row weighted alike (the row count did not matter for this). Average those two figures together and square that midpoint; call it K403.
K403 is 3365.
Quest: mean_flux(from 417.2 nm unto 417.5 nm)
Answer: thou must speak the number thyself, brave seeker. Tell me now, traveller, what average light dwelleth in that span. 55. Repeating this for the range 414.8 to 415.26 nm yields 61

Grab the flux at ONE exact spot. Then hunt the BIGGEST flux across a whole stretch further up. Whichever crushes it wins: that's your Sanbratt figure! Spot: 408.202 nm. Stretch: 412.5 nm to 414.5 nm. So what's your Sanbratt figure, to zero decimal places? 60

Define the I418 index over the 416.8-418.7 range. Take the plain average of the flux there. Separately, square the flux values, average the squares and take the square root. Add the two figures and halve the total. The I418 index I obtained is 58.0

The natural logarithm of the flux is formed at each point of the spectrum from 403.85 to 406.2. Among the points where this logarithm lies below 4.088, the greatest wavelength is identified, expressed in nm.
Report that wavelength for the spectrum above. 406.139 nm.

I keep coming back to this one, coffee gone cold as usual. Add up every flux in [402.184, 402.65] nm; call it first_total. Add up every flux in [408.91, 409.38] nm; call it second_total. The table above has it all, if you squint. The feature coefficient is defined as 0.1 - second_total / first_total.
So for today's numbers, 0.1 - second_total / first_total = -0.93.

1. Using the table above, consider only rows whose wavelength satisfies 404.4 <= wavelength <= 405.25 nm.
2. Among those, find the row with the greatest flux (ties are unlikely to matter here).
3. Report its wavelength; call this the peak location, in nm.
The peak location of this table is 405.205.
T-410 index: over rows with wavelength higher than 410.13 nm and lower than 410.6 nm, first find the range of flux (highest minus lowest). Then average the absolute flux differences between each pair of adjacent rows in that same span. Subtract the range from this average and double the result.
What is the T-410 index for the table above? -7.4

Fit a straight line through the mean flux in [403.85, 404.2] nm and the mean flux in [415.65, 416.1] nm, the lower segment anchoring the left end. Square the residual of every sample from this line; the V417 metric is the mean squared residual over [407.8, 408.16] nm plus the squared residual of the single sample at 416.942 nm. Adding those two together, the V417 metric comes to 60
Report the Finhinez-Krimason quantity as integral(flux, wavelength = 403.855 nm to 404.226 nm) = 22.1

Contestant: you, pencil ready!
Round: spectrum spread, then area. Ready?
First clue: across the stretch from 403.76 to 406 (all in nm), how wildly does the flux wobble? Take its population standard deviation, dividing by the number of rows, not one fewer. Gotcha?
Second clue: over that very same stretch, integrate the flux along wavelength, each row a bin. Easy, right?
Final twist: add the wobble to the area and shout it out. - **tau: 133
